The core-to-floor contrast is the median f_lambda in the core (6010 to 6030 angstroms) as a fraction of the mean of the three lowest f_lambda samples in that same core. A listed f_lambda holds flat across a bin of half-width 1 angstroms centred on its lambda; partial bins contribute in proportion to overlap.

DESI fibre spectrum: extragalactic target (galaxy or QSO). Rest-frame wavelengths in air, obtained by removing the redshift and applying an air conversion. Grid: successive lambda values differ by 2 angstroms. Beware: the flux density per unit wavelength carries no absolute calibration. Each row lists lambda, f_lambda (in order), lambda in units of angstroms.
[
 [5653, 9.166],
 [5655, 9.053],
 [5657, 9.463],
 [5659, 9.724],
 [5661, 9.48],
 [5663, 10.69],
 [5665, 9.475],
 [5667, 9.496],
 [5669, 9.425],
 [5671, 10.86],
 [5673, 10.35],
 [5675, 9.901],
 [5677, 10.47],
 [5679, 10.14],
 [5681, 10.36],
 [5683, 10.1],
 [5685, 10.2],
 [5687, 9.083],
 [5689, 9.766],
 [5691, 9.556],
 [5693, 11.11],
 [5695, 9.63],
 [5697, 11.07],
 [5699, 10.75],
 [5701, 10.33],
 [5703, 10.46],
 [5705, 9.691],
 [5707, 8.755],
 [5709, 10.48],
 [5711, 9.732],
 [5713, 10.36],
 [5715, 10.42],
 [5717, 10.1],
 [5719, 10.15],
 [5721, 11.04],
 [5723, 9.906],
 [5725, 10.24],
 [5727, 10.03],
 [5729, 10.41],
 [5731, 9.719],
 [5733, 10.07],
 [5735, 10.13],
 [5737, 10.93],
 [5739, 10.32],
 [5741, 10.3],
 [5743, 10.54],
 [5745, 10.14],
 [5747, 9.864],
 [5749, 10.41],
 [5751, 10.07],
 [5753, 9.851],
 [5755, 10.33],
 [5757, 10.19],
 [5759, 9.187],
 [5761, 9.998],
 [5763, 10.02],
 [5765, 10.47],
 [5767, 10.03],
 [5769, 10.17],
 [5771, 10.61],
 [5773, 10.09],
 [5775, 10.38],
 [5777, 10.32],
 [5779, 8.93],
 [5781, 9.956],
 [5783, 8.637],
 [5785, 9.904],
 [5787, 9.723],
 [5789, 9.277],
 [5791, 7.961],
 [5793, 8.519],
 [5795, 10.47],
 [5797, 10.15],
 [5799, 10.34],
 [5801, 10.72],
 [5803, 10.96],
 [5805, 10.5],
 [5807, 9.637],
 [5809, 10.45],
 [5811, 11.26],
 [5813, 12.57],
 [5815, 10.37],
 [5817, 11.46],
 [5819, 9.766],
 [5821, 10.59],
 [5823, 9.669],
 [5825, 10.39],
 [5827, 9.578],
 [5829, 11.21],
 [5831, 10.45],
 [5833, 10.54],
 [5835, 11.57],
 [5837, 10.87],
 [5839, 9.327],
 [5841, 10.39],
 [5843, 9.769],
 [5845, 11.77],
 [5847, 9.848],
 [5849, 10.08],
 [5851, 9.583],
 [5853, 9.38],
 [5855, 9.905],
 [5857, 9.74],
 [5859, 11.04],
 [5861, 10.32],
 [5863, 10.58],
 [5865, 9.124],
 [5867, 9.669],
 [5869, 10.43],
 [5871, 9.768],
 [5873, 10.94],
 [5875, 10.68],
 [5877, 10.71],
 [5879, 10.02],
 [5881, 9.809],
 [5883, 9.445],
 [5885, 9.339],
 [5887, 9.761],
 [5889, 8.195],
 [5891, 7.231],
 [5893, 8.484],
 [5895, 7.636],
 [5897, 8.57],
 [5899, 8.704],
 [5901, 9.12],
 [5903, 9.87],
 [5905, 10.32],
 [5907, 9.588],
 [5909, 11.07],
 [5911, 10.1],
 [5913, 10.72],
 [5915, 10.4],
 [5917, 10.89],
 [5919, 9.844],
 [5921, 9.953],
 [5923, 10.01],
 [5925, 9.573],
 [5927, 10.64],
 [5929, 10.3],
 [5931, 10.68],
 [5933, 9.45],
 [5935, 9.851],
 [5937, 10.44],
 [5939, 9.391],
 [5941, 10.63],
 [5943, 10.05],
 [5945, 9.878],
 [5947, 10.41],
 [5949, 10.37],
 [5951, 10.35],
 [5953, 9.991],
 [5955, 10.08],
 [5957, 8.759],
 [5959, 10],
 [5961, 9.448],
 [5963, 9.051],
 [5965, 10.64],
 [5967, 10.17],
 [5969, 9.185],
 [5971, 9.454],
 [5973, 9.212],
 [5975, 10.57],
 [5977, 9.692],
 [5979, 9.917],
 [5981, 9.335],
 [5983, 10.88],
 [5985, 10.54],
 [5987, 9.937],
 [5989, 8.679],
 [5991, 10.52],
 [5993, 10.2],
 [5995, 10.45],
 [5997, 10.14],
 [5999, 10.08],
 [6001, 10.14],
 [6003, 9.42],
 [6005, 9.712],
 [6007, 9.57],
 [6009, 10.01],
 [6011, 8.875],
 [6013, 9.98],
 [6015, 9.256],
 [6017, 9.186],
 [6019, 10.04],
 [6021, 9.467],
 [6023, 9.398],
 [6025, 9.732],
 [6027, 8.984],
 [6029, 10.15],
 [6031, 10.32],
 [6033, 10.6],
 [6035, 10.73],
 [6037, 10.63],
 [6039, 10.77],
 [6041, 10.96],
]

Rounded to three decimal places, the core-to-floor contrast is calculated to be 1.046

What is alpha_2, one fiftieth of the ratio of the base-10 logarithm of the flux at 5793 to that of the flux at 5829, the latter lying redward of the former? 0.0177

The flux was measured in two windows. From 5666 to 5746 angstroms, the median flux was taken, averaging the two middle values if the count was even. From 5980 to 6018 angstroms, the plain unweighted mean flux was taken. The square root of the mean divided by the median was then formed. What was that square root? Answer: 0.983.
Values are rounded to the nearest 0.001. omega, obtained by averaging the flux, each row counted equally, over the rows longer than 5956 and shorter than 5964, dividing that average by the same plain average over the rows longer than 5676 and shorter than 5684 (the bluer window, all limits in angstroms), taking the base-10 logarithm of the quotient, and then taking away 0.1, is -0.142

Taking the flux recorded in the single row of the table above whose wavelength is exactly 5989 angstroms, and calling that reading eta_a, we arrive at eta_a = 8.679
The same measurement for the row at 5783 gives 8.637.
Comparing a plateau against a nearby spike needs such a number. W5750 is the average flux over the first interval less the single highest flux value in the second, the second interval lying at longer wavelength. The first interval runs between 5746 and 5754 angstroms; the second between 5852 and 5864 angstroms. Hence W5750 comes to -0.99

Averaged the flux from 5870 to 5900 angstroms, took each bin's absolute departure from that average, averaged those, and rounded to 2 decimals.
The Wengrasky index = 0.92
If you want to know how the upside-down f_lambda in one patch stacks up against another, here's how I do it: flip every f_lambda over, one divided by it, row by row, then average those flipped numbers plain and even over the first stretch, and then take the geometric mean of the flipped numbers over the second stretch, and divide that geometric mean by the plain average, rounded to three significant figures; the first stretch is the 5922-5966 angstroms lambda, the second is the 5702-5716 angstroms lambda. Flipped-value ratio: 1.00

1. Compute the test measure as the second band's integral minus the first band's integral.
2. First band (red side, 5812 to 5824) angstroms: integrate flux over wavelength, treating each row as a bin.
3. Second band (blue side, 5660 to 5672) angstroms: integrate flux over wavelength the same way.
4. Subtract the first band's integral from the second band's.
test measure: -10.0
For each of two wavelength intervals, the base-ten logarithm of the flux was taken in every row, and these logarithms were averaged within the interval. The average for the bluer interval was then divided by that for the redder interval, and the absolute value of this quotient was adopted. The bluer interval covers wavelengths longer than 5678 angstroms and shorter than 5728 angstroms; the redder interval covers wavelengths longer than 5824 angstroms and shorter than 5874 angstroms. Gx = 1.00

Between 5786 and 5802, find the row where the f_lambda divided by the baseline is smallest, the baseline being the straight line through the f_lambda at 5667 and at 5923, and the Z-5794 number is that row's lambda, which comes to 5791 angstroms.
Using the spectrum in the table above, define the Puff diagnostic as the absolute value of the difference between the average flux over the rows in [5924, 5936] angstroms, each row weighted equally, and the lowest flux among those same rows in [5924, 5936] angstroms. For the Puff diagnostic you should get 0.6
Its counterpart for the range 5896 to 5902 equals 0.2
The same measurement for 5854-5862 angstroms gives 0.5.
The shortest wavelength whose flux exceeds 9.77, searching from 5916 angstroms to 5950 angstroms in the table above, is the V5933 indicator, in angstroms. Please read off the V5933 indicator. 5917 angstroms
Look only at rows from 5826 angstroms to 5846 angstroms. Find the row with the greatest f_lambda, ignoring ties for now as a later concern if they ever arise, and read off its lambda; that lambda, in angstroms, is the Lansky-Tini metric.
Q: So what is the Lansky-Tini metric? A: 5845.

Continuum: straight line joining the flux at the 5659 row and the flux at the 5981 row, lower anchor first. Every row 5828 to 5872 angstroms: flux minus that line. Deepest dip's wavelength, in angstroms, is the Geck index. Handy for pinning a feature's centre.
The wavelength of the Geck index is 5865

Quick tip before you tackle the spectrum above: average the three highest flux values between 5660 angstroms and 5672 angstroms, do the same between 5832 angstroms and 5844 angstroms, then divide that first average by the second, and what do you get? 0.941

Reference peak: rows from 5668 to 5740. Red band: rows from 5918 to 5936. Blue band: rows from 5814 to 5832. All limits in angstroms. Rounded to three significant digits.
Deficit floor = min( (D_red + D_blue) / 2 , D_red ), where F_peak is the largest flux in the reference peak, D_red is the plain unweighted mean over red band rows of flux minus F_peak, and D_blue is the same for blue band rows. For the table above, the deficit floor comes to -1.08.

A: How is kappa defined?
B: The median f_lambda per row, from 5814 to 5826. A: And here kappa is 10.4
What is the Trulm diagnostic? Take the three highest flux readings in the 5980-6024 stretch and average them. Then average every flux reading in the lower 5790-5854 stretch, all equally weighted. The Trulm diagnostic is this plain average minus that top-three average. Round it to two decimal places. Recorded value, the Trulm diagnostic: -0.33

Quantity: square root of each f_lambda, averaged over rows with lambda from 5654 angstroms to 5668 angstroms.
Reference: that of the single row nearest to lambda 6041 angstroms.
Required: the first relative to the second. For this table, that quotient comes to 0.94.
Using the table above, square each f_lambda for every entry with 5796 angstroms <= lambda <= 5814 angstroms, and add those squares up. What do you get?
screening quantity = 1042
